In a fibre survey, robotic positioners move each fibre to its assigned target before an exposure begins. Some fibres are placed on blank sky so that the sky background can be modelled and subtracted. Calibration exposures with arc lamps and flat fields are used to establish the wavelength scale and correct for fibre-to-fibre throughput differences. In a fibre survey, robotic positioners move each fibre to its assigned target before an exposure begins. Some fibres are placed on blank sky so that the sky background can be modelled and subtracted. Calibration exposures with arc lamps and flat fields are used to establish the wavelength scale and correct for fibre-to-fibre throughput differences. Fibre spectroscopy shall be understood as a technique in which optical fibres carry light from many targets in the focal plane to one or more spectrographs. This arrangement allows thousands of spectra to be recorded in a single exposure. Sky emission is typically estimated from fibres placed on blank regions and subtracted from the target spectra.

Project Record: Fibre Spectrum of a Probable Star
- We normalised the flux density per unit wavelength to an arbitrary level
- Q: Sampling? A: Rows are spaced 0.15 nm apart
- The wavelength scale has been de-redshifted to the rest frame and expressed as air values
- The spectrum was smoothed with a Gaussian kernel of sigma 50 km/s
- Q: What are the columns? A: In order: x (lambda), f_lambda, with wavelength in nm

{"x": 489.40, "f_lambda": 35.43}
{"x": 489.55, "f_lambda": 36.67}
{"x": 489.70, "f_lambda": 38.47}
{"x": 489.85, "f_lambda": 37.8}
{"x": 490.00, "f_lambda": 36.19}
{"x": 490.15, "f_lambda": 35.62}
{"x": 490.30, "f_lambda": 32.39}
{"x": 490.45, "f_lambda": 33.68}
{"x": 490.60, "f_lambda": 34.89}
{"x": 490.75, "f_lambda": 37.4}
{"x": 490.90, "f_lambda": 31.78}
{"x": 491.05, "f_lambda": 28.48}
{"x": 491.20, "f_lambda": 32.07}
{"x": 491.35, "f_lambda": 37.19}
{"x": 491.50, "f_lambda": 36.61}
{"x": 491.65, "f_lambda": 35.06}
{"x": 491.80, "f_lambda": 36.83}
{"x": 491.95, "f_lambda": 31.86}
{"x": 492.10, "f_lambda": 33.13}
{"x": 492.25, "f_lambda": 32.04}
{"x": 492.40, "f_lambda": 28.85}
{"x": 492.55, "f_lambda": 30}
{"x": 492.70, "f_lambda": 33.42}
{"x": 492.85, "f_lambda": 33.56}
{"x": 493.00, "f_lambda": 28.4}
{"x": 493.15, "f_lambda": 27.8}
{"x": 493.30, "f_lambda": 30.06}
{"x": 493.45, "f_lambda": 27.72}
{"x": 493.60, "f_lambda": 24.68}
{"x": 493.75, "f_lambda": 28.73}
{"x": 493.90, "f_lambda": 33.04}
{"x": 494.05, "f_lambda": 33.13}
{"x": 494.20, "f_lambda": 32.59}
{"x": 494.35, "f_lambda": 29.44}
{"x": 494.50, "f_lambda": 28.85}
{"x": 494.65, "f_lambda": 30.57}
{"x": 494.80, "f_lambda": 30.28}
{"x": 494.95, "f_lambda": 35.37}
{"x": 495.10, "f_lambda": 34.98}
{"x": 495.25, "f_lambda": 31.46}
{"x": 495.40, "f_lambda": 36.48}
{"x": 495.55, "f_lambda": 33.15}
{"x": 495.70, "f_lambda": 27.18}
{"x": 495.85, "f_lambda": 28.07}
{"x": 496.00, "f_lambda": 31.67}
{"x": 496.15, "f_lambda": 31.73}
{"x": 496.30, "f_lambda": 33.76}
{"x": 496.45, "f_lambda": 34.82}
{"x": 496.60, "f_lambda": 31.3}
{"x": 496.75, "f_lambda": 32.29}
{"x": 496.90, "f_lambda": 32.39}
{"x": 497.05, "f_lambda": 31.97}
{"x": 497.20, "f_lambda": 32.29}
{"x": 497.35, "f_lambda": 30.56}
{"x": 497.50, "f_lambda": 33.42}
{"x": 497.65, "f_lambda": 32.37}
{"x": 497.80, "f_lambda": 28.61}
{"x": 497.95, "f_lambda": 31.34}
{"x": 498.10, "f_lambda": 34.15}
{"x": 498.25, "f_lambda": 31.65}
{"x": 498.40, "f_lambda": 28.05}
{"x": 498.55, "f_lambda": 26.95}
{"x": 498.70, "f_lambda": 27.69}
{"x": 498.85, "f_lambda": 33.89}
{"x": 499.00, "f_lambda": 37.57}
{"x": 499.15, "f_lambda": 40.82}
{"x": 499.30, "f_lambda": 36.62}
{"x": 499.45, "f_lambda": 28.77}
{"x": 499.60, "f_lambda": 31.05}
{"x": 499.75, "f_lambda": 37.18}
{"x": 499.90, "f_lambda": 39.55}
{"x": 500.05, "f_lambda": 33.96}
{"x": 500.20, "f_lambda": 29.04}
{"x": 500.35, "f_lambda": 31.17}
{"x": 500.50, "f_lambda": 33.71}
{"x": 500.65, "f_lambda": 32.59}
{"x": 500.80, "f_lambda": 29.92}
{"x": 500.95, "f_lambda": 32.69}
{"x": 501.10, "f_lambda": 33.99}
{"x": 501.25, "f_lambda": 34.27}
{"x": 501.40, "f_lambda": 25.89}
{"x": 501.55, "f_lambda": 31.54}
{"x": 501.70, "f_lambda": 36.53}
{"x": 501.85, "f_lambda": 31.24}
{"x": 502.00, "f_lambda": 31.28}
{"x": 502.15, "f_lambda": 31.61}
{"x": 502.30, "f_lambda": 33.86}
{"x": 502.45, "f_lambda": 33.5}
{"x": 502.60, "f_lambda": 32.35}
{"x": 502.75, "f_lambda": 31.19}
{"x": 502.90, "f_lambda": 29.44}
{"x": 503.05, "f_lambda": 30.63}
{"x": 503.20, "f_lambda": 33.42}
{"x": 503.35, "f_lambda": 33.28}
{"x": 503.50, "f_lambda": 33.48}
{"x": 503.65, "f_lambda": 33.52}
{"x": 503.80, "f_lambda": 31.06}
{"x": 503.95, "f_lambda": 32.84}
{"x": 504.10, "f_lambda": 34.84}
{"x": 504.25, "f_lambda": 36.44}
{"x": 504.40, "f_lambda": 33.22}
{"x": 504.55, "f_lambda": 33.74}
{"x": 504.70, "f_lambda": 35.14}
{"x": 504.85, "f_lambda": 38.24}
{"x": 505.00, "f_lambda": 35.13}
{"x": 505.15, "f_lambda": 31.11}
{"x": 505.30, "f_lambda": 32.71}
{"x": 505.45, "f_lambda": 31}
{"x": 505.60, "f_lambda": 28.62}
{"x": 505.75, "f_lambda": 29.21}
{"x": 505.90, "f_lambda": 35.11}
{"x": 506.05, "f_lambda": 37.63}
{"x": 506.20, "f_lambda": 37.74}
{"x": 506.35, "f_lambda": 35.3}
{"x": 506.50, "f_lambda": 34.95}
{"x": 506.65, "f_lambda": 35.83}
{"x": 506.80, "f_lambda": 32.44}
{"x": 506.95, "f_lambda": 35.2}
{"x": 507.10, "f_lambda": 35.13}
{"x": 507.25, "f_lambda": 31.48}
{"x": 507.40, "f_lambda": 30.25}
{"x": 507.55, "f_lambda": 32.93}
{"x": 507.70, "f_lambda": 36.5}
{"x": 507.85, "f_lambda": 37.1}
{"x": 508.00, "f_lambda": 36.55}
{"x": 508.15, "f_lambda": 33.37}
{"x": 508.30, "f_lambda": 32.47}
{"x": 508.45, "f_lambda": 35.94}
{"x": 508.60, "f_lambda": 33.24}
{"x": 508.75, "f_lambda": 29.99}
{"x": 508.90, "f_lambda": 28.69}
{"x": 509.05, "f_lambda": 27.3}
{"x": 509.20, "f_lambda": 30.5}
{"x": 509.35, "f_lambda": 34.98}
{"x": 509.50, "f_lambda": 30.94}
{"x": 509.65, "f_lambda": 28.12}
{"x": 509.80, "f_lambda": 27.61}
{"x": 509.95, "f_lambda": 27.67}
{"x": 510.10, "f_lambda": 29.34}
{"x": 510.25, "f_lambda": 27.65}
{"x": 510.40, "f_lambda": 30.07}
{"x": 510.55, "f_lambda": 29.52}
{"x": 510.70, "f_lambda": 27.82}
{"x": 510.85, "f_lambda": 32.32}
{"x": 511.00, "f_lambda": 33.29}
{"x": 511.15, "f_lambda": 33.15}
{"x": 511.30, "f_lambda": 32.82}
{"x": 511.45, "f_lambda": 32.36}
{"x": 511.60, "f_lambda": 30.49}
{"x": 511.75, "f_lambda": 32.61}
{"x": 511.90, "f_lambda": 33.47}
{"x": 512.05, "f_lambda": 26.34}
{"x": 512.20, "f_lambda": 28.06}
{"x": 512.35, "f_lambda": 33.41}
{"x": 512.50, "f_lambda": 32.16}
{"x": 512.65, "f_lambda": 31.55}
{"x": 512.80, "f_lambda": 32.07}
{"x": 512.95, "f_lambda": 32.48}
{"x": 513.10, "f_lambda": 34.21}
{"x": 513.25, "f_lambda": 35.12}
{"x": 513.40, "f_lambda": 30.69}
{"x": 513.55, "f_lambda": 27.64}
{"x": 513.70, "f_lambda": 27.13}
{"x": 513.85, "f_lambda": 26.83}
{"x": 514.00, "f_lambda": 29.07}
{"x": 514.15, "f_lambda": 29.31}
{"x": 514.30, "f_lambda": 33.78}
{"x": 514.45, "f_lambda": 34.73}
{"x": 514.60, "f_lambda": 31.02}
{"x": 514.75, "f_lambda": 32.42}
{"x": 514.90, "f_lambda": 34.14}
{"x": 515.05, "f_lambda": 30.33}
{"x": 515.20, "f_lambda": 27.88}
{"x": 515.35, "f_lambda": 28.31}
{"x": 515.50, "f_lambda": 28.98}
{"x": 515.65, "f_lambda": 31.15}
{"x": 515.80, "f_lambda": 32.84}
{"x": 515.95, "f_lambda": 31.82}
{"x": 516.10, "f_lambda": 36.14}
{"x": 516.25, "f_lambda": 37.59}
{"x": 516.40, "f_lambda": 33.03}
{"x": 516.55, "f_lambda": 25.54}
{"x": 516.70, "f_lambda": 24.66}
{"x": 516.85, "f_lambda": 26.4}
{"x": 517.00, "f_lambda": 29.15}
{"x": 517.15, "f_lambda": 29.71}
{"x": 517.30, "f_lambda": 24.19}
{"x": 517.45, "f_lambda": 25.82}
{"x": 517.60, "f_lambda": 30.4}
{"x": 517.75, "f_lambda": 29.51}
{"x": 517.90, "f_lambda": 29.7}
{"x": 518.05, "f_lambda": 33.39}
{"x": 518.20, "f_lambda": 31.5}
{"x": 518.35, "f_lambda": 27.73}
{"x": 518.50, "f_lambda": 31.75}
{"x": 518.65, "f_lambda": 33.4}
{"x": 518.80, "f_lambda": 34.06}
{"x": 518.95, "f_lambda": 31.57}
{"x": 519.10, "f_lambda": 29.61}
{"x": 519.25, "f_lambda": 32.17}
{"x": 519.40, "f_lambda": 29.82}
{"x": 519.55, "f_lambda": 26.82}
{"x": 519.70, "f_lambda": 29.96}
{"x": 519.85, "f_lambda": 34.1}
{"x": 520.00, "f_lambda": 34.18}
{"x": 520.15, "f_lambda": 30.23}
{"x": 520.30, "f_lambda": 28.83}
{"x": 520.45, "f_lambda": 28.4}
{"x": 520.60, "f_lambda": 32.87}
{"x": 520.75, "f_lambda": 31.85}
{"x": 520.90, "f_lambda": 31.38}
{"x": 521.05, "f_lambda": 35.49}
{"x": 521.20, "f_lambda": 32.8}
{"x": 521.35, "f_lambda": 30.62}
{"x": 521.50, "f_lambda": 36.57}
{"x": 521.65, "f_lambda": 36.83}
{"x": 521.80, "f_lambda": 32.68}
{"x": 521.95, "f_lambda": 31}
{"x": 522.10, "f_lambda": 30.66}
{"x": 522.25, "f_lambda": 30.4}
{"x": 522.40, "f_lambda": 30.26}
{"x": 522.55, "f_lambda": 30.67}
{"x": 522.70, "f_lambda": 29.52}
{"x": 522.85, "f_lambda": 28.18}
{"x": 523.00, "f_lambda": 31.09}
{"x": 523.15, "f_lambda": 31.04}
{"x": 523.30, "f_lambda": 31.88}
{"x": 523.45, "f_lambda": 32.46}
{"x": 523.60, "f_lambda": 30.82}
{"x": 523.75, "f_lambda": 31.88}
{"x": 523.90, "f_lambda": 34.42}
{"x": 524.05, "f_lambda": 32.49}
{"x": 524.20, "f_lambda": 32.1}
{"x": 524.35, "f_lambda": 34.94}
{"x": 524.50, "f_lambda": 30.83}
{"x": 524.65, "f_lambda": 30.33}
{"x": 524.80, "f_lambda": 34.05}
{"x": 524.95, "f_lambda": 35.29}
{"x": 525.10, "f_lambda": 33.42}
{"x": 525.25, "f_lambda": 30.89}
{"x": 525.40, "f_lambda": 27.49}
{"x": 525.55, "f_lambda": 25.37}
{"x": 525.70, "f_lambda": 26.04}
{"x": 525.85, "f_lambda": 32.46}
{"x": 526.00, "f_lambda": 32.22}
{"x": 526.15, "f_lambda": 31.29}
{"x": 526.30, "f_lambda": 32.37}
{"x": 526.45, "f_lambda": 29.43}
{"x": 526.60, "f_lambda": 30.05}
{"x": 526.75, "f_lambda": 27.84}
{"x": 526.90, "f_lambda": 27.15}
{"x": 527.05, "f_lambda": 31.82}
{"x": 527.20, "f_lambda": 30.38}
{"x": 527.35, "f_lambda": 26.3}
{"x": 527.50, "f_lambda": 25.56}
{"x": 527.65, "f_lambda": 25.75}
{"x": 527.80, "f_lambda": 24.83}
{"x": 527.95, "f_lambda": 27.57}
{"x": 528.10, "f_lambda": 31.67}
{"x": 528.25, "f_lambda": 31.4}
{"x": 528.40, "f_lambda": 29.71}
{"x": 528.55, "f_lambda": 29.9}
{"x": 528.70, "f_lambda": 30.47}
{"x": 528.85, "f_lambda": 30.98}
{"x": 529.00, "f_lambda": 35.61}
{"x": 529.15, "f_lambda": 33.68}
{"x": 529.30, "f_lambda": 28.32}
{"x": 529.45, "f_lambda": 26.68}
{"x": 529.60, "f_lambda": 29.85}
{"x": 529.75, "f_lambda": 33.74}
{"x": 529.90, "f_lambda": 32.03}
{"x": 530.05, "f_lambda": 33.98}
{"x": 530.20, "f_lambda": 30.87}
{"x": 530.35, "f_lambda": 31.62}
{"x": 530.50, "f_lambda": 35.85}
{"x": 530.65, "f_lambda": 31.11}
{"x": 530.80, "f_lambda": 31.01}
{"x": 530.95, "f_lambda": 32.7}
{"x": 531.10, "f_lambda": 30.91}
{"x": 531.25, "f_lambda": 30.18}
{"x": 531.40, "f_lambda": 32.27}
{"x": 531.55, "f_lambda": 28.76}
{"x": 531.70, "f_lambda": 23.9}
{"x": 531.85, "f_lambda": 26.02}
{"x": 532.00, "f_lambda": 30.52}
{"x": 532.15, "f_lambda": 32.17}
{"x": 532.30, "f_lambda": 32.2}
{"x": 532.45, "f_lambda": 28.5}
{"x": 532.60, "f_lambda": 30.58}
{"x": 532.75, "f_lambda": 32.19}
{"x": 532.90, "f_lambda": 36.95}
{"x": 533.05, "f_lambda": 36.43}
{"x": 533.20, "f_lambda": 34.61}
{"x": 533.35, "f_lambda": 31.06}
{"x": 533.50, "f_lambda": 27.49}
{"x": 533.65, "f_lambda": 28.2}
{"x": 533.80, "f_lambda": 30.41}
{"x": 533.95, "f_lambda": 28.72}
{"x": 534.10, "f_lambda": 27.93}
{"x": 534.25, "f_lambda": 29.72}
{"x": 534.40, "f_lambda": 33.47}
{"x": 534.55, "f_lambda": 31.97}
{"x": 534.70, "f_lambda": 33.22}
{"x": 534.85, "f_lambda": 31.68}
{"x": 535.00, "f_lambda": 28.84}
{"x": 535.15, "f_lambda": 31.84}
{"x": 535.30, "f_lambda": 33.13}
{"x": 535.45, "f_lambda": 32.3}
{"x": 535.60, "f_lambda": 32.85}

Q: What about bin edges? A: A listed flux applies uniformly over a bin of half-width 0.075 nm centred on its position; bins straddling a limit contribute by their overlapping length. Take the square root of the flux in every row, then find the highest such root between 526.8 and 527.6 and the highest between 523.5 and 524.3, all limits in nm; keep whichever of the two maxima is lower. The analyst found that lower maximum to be 5.64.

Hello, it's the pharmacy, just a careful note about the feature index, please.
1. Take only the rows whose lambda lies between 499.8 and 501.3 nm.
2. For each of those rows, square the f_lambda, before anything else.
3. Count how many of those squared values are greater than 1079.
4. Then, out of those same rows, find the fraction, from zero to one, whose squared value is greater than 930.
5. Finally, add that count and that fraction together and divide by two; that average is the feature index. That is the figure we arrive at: 2.9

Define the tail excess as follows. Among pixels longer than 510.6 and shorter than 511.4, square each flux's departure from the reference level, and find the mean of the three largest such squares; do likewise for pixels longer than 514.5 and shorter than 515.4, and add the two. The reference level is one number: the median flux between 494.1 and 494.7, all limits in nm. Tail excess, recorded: 19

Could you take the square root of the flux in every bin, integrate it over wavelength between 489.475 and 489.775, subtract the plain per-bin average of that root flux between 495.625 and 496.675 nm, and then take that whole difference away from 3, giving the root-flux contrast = 6.7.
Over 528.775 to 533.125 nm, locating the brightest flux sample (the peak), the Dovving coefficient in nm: 532.90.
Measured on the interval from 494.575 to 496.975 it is 495.40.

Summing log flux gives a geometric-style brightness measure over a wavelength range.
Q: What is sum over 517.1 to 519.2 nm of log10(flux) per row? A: 20.69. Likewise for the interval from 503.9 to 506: 21.31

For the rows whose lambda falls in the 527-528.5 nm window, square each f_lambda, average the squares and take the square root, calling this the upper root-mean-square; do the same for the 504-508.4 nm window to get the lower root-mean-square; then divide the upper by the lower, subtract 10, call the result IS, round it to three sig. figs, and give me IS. -9.16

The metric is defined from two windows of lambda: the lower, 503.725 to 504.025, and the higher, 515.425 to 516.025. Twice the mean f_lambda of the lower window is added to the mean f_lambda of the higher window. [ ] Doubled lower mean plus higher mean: 95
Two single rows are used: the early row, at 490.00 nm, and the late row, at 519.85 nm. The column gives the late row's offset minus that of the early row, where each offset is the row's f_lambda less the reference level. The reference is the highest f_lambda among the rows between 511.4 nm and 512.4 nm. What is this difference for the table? -2.1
